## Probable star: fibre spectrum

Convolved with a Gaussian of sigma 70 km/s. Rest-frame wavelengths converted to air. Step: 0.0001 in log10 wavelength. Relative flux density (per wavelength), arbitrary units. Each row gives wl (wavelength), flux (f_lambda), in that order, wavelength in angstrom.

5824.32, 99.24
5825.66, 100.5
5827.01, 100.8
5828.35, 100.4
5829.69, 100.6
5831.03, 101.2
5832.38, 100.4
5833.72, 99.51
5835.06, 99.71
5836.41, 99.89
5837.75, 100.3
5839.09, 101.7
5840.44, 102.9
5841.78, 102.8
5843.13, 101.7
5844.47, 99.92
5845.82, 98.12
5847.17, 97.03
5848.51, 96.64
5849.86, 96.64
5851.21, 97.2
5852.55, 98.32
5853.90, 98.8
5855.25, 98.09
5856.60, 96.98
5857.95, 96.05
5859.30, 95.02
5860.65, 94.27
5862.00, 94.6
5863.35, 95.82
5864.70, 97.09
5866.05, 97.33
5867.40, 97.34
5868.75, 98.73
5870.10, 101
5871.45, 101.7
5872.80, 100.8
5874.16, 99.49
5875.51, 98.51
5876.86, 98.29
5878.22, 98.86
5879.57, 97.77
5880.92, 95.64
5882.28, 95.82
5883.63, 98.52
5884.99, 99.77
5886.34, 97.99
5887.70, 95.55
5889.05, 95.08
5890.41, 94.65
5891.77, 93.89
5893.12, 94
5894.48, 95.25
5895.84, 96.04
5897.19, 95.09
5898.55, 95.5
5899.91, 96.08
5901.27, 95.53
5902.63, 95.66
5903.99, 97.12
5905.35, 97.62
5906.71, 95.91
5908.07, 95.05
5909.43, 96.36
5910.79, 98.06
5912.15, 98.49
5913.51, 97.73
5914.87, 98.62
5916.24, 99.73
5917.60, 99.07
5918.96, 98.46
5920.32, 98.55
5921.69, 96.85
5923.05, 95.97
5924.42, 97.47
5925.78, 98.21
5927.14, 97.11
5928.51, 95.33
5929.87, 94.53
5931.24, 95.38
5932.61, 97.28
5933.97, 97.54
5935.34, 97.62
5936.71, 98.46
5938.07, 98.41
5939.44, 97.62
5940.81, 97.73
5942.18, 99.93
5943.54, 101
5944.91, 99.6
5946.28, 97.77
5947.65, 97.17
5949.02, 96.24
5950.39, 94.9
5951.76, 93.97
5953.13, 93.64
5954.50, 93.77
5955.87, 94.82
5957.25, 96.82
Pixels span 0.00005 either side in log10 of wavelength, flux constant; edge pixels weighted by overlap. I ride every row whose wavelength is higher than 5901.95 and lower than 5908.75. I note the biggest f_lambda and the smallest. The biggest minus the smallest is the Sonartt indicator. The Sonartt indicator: 2.6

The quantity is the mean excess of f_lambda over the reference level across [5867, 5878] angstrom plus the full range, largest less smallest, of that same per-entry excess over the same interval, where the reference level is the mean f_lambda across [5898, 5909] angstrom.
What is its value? 7.8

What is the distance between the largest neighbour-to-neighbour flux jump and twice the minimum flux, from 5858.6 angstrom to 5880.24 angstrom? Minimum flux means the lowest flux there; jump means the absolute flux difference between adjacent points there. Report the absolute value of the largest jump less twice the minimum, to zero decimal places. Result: 186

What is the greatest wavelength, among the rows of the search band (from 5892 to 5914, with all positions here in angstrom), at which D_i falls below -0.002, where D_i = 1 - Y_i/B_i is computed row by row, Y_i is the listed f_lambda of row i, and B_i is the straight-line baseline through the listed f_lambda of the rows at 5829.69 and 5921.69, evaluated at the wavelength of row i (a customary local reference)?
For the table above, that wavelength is 5913.51 angstrom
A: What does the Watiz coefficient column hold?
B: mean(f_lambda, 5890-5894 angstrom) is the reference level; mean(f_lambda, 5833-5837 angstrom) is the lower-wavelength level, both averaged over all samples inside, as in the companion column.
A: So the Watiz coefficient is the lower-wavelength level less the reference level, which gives 5.5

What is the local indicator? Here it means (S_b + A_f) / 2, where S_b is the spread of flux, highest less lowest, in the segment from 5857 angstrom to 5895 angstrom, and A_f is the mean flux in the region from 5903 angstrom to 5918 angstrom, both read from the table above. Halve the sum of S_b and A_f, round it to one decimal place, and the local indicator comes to 52.7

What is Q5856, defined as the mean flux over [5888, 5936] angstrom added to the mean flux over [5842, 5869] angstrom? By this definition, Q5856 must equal 194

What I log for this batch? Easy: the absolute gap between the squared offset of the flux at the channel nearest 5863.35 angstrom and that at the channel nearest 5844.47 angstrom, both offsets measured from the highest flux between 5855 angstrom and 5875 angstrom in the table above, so 31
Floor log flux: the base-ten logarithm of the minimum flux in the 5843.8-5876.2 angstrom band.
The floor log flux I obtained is 1.97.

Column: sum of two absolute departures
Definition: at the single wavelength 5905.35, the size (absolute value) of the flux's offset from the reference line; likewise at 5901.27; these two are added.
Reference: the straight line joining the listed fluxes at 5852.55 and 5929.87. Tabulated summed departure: 2.29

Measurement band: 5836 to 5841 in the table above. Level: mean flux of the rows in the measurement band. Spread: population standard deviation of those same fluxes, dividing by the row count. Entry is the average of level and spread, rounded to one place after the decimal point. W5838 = 51.2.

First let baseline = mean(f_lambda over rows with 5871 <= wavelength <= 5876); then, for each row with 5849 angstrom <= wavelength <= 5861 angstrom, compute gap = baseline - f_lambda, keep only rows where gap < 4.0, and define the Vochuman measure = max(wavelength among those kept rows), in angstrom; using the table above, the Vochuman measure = 5856.60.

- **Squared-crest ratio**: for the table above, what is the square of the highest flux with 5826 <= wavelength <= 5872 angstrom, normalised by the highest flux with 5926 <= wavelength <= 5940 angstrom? 108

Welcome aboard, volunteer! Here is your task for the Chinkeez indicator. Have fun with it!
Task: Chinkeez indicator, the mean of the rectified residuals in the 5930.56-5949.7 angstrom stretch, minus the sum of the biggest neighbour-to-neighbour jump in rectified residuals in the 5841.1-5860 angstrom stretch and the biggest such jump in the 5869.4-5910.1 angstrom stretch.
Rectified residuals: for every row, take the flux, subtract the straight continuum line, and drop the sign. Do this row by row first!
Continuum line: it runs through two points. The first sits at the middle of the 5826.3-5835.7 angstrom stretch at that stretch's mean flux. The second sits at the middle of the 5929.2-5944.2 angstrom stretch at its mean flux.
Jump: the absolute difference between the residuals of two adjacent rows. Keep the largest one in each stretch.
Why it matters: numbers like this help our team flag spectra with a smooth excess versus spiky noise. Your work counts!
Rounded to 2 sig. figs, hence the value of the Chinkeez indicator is -3.5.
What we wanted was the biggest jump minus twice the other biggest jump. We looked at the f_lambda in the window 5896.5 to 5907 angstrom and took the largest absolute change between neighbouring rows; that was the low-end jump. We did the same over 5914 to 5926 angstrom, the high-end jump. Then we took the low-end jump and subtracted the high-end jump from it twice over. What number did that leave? -1.7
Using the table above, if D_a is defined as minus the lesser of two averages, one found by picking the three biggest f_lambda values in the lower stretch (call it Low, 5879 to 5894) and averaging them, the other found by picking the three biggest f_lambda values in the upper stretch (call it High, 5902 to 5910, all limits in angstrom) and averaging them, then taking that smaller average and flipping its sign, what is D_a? -97.0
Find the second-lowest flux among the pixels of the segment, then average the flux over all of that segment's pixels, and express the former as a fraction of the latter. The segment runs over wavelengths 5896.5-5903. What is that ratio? 0.999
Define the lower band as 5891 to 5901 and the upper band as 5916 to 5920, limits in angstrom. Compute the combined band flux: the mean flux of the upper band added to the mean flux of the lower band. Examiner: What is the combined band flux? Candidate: 194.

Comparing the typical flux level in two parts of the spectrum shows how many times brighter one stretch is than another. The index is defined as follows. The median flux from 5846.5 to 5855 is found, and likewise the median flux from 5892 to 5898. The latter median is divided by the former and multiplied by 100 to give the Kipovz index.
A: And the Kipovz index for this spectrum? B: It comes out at 98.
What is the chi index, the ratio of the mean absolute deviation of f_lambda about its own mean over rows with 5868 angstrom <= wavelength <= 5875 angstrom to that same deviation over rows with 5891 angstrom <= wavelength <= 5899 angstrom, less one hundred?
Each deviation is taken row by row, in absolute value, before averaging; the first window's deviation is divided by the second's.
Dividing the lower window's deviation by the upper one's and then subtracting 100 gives -98.5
